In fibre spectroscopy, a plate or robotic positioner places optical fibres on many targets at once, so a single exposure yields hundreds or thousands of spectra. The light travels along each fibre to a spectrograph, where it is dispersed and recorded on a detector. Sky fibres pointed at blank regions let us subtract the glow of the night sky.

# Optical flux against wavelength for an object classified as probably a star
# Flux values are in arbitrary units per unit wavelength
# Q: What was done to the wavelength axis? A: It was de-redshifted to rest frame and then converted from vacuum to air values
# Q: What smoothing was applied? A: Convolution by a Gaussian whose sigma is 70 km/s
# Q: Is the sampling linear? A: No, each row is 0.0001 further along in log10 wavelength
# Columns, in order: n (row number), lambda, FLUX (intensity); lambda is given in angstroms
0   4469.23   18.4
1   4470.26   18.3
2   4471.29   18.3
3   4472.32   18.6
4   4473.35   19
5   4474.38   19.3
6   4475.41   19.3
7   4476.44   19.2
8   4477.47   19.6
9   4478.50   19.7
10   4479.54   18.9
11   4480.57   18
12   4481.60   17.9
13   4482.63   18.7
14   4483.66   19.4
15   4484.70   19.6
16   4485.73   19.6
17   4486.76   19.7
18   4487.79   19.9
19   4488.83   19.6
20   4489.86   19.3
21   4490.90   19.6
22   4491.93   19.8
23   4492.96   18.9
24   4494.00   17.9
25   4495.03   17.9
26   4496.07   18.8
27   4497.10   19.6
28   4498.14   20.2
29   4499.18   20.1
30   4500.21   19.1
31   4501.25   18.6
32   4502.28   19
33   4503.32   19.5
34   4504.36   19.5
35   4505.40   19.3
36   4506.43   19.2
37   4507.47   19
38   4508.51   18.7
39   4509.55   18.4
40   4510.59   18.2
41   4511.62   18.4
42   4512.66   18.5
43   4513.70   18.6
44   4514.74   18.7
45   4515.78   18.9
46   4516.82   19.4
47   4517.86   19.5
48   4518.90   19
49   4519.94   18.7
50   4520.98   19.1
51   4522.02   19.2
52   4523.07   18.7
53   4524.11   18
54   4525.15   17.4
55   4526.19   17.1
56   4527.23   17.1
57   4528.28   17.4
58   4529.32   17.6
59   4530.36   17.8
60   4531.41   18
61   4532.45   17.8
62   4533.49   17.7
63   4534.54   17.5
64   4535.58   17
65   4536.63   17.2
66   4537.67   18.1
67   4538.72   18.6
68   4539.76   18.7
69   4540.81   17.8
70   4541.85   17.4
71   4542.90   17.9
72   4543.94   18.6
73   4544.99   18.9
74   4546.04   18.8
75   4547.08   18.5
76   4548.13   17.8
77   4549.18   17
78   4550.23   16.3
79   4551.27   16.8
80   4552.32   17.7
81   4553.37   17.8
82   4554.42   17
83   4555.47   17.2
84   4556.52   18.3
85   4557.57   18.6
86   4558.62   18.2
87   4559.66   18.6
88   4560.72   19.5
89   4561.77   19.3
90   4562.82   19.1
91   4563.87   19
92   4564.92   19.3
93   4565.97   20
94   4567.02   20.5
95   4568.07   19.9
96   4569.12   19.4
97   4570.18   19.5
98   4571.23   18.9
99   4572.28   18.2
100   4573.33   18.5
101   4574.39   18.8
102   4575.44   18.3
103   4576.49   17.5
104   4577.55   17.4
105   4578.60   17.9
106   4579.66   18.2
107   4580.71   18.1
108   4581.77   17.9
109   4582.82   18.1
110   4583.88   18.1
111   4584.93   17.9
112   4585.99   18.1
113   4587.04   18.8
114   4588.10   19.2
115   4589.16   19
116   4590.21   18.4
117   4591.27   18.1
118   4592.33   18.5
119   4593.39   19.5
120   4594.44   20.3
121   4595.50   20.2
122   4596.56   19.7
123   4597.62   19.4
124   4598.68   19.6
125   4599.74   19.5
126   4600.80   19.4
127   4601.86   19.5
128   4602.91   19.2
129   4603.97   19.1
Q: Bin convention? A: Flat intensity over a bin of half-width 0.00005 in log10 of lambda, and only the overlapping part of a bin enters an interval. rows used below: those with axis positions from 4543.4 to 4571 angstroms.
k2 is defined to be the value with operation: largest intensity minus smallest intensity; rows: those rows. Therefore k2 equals 4.2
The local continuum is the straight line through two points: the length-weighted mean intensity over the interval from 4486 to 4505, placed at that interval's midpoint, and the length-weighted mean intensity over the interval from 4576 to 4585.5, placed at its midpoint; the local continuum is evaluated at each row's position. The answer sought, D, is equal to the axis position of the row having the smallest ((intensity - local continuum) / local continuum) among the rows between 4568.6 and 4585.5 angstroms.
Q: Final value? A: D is 4577.55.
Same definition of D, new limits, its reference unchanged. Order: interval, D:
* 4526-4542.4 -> 4526.19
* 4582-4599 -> 4584.93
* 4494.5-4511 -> 4495.03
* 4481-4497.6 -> 4481.60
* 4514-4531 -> 4526.19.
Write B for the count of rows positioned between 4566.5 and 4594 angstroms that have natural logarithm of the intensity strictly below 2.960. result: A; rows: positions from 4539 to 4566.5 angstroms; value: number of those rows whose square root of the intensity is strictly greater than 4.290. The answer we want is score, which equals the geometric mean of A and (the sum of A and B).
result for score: 21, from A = 13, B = 21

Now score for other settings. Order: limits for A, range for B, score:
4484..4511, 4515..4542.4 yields 32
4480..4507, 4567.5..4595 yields 31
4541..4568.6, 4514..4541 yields 23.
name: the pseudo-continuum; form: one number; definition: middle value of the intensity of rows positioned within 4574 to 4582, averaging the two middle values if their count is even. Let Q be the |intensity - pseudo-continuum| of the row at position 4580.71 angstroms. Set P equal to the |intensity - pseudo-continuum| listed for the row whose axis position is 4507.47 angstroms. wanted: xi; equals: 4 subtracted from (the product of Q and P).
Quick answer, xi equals -3.9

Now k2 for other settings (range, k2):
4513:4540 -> 2.5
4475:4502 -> 2.3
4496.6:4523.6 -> 2.0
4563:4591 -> 3.1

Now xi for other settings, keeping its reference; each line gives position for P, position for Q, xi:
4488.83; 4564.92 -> -1.9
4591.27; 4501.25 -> -3.9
